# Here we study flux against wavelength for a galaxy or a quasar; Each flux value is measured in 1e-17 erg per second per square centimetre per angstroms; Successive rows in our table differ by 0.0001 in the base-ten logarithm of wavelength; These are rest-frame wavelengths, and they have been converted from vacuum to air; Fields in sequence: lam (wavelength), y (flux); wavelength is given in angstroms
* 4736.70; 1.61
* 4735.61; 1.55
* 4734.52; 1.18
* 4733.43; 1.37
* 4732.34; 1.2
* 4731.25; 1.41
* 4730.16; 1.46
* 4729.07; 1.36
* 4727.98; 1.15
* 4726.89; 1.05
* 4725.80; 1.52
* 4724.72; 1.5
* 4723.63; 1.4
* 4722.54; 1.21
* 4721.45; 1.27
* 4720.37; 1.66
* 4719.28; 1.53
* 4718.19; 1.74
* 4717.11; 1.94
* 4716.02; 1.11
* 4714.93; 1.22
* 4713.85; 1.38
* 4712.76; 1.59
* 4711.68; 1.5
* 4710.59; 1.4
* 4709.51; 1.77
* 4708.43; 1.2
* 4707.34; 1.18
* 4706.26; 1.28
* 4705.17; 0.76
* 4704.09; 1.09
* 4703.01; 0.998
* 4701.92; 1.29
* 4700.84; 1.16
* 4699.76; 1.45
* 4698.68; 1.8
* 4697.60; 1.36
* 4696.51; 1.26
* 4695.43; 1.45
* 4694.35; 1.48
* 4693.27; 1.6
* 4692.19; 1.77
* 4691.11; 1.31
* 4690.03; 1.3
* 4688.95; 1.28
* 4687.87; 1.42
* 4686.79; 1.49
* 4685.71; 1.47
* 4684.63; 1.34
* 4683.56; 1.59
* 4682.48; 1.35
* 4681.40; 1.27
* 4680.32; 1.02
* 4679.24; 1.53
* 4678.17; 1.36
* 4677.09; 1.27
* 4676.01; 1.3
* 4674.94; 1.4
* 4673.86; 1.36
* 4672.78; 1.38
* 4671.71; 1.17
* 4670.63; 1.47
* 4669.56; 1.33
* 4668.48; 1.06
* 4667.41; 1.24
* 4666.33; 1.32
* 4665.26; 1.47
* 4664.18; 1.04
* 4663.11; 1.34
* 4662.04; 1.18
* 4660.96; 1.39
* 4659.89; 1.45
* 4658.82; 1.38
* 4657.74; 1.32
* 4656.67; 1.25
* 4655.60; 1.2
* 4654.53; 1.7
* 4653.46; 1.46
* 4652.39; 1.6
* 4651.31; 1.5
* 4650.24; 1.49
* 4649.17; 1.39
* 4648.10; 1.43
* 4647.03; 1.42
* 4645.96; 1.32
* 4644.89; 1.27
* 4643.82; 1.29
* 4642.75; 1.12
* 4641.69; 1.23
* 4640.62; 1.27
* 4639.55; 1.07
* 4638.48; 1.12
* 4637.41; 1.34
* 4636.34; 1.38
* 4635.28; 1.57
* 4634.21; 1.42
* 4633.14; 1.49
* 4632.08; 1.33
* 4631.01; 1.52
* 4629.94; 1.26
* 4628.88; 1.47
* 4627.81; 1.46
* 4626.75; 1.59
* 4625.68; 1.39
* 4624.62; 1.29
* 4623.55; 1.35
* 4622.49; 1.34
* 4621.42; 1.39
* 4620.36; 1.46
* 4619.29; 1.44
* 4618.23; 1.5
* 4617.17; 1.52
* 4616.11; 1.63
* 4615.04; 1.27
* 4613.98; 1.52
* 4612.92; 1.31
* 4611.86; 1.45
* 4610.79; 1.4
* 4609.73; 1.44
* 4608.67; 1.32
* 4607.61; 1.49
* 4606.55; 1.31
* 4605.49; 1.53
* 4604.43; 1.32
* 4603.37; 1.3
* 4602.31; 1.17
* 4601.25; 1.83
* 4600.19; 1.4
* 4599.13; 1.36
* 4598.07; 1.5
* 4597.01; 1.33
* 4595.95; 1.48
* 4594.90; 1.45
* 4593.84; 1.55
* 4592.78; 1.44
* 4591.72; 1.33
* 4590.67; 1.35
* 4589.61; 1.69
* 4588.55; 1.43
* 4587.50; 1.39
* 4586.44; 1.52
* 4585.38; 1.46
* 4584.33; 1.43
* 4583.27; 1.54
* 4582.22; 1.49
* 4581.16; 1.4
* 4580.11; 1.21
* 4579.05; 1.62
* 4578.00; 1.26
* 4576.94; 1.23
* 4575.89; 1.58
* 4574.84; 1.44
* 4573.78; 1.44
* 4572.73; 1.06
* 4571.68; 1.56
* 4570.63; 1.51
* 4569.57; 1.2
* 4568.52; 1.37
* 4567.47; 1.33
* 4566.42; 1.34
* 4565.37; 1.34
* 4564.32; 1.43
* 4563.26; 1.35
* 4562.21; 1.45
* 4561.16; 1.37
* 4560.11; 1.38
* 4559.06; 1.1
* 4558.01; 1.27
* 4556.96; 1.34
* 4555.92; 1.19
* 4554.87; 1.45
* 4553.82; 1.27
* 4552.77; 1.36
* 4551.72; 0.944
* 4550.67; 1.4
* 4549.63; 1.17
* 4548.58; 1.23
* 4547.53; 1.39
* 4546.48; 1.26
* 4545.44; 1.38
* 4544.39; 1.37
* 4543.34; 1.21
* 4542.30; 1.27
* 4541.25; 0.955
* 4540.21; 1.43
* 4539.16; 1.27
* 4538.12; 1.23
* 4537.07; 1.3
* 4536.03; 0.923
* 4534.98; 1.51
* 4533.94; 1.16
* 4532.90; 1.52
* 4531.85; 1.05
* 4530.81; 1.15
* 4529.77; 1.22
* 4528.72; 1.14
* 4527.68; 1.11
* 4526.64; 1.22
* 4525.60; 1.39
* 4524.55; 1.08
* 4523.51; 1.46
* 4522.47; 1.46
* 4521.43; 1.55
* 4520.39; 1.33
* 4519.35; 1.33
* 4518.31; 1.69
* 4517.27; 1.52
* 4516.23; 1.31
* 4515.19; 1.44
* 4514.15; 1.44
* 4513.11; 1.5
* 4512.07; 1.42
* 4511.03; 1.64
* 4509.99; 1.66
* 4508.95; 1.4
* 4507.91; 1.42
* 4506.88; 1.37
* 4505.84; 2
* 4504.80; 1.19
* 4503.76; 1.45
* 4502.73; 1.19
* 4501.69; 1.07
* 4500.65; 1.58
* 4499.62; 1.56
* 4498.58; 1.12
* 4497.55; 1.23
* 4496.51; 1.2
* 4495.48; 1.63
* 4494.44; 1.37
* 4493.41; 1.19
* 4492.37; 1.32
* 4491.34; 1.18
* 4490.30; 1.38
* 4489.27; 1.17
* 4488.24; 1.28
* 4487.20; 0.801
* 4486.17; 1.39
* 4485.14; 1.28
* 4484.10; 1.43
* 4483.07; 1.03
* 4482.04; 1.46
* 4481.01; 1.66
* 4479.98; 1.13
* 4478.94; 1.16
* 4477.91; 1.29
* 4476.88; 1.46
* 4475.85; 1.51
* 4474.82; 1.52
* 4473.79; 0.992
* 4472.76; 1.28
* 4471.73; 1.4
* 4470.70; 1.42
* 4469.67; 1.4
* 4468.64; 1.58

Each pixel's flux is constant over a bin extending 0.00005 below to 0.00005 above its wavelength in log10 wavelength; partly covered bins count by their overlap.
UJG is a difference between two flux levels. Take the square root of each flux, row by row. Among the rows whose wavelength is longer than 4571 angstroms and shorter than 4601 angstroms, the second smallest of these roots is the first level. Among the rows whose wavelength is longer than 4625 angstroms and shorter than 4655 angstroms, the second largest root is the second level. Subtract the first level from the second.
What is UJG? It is 0.165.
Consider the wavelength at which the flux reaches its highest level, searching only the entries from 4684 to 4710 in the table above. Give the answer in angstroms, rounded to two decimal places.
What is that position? 4698.68 angstroms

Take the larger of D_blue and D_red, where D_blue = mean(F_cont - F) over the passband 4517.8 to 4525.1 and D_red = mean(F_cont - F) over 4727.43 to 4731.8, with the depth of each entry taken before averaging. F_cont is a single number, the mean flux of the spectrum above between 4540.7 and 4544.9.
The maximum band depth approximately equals -0.14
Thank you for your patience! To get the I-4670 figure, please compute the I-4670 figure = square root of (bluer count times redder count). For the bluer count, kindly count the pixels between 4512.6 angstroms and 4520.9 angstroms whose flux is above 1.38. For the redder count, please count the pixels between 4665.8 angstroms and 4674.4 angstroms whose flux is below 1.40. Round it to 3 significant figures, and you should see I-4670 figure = 5.92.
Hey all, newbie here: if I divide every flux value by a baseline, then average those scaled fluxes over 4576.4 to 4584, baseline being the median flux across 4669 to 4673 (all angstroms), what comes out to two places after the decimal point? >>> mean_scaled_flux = 1.03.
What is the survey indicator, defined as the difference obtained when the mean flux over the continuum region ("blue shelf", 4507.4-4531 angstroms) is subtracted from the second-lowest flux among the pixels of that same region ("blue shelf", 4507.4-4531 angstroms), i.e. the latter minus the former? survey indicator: -0.28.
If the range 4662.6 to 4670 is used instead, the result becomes -0.20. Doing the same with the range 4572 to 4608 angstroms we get -0.25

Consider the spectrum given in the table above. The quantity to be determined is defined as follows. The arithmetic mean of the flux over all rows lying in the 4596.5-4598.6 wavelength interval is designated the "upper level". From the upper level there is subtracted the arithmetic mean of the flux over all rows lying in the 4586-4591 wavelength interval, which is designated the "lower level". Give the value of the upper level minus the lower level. -0.1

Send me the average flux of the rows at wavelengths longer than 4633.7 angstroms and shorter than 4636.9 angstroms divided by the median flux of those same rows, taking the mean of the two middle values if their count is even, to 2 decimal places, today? 1.03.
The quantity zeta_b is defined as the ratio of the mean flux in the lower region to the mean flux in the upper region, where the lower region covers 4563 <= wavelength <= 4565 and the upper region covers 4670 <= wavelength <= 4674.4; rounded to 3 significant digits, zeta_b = 1.03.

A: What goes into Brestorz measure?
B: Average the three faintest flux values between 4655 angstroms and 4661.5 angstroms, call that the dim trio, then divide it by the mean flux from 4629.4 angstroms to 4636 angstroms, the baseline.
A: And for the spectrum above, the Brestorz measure 0.88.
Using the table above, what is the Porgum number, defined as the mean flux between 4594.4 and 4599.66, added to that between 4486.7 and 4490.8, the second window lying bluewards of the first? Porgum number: 2.58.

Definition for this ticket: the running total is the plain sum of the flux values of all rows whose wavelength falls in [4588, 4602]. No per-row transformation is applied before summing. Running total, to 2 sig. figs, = 19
